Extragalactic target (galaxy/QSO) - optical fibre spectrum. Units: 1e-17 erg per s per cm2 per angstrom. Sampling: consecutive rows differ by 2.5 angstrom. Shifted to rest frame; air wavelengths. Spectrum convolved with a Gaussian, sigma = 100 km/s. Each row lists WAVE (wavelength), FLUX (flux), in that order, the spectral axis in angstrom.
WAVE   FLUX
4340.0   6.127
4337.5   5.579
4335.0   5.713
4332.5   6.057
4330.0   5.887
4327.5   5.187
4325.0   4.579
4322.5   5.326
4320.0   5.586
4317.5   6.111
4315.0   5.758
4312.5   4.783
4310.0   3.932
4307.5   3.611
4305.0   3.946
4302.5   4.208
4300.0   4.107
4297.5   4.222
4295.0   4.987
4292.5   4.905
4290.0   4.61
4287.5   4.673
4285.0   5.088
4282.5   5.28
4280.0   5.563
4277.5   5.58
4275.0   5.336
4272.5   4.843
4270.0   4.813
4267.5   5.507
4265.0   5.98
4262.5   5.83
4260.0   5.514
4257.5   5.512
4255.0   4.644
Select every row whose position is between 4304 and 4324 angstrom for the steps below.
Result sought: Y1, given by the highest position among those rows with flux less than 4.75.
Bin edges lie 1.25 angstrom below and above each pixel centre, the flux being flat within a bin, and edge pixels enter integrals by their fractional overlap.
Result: 4310.0 angstrom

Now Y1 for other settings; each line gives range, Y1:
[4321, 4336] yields 4325.0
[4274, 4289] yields 4287.5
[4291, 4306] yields 4305.0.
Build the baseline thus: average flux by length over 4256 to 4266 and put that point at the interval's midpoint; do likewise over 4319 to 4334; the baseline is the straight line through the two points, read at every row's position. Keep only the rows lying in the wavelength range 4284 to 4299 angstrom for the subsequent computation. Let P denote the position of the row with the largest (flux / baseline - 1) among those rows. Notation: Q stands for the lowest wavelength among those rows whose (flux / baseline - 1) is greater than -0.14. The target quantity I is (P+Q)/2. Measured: 4285.0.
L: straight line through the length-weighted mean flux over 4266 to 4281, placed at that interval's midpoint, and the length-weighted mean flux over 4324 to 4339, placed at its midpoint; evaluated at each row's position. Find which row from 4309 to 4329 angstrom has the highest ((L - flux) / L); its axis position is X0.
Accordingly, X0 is 4310.0 angstrom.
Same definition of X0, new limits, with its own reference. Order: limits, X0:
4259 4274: 4270.0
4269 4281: 4270.0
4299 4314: 4307.5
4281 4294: 4290.0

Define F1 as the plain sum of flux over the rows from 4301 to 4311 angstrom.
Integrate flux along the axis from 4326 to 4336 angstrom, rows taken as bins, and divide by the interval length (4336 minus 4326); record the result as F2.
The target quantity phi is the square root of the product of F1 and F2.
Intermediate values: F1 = 15.7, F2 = 5.7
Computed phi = 9.4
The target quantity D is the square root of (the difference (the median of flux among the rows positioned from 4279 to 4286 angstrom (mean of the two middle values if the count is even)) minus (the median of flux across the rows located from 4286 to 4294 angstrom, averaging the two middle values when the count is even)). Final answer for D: 0.78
